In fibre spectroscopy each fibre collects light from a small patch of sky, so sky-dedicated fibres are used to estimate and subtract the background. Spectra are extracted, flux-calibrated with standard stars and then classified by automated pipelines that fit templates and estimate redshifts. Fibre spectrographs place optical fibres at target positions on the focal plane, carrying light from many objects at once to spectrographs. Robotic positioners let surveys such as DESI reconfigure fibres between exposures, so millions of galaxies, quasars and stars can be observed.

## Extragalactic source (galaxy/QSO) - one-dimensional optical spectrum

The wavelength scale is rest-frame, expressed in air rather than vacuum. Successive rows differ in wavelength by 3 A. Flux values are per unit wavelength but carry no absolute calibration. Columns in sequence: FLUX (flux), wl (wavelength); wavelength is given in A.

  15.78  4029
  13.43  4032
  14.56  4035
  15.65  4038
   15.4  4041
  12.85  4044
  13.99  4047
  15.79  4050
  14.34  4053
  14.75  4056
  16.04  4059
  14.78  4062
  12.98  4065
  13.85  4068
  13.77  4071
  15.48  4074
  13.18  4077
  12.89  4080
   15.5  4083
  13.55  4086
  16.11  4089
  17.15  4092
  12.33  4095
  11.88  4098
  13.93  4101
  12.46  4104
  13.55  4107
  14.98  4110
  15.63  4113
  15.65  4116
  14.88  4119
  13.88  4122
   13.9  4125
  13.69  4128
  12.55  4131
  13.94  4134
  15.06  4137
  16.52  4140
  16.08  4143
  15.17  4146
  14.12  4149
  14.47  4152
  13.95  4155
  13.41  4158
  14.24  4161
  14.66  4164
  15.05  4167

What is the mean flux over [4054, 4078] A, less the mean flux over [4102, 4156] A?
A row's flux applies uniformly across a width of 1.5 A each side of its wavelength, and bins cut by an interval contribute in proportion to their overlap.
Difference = -0.1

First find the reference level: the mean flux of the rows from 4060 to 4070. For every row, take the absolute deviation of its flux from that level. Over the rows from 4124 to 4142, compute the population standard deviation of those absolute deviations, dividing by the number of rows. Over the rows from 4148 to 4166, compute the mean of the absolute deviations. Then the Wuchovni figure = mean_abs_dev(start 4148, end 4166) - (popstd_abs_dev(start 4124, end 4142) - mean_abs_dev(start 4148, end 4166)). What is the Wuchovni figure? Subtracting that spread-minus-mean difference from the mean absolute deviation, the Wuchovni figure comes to -0.1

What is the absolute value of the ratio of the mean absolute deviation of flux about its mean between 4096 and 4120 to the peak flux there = 0.074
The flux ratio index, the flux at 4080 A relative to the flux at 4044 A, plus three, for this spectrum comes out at 4.00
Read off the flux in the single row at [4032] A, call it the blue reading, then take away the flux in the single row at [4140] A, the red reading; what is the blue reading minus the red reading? -3.1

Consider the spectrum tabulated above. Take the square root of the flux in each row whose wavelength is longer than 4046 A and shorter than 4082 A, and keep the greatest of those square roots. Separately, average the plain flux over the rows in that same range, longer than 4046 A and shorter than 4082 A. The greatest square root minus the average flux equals -10.3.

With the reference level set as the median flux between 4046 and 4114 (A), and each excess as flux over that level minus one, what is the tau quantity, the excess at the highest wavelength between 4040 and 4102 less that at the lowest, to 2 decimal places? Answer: -0.11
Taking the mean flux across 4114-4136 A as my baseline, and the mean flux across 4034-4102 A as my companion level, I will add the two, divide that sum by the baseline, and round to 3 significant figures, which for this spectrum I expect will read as 2.02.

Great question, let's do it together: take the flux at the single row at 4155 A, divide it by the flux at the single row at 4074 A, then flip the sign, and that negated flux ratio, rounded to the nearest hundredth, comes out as -0.90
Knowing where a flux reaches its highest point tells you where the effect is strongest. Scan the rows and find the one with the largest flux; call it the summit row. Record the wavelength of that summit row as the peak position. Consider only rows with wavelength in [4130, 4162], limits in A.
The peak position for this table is 4140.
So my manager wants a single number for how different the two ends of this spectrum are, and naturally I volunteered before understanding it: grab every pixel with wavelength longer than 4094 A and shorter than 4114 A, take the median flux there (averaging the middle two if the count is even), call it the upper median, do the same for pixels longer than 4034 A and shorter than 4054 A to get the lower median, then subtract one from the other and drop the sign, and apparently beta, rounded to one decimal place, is 1.0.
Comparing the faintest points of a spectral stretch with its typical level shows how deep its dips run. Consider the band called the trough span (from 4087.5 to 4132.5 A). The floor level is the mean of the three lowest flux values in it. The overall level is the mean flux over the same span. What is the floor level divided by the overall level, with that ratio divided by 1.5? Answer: 0.58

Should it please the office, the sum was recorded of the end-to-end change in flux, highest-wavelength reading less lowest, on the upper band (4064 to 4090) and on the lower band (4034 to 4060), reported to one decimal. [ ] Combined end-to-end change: 4.6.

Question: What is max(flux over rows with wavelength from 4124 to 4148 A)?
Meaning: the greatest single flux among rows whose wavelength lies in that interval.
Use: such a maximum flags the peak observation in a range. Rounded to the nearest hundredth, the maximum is 16.52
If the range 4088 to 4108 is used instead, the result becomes 17.15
